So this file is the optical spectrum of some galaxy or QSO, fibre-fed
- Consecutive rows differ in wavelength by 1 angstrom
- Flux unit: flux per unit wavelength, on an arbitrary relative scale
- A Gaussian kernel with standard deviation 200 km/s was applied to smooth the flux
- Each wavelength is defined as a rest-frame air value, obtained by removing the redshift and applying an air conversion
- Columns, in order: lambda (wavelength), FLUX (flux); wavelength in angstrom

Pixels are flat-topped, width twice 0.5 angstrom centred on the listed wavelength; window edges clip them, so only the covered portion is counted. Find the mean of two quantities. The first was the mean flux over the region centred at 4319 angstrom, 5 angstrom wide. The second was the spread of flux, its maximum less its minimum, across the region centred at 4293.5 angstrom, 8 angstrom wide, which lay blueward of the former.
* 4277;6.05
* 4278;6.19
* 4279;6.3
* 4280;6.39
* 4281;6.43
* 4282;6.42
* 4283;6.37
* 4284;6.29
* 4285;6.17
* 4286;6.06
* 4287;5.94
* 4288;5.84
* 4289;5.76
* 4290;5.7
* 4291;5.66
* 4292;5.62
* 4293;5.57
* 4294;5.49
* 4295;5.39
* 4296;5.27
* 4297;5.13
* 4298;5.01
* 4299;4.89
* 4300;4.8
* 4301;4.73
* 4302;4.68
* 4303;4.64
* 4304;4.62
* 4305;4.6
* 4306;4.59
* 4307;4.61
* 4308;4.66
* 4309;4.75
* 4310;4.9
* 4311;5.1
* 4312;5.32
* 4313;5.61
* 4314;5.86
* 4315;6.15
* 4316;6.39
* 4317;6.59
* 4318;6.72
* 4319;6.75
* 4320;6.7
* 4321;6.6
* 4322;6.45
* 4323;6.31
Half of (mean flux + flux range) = 3.6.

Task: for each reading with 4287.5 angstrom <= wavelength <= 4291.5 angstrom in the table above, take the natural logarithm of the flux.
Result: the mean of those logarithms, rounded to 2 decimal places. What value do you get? 1.75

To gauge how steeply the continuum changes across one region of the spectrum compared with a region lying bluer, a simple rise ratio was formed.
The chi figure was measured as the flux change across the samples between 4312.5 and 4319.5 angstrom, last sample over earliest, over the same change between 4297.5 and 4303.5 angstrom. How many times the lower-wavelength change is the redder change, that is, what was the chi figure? -3.1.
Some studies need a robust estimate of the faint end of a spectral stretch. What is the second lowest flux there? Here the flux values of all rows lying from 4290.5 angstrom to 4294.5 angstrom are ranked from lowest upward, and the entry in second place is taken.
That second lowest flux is 5.57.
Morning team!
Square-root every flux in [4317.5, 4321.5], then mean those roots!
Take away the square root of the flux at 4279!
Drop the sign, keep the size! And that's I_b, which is 0.08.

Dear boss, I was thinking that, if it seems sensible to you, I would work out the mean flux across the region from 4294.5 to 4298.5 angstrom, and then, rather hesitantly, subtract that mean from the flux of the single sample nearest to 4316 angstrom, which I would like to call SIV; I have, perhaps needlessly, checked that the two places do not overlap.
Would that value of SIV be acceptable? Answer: 1.2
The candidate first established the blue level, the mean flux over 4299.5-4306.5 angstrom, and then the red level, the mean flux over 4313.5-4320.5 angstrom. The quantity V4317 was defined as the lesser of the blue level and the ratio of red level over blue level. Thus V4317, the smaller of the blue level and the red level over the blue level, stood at 1.38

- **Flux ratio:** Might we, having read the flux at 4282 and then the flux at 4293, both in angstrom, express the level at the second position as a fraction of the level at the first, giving 0.87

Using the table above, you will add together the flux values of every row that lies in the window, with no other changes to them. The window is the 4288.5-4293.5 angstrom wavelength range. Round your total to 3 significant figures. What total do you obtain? 28.3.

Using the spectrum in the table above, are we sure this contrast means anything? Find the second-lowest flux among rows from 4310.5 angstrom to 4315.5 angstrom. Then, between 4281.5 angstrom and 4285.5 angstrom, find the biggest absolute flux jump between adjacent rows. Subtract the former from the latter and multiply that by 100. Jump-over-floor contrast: -520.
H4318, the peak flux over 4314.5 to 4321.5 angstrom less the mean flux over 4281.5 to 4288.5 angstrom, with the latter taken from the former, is 1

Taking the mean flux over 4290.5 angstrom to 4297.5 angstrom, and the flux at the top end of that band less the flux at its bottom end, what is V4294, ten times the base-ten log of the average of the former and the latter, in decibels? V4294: 3.9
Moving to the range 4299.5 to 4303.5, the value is 3.6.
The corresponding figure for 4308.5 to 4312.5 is 4.5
